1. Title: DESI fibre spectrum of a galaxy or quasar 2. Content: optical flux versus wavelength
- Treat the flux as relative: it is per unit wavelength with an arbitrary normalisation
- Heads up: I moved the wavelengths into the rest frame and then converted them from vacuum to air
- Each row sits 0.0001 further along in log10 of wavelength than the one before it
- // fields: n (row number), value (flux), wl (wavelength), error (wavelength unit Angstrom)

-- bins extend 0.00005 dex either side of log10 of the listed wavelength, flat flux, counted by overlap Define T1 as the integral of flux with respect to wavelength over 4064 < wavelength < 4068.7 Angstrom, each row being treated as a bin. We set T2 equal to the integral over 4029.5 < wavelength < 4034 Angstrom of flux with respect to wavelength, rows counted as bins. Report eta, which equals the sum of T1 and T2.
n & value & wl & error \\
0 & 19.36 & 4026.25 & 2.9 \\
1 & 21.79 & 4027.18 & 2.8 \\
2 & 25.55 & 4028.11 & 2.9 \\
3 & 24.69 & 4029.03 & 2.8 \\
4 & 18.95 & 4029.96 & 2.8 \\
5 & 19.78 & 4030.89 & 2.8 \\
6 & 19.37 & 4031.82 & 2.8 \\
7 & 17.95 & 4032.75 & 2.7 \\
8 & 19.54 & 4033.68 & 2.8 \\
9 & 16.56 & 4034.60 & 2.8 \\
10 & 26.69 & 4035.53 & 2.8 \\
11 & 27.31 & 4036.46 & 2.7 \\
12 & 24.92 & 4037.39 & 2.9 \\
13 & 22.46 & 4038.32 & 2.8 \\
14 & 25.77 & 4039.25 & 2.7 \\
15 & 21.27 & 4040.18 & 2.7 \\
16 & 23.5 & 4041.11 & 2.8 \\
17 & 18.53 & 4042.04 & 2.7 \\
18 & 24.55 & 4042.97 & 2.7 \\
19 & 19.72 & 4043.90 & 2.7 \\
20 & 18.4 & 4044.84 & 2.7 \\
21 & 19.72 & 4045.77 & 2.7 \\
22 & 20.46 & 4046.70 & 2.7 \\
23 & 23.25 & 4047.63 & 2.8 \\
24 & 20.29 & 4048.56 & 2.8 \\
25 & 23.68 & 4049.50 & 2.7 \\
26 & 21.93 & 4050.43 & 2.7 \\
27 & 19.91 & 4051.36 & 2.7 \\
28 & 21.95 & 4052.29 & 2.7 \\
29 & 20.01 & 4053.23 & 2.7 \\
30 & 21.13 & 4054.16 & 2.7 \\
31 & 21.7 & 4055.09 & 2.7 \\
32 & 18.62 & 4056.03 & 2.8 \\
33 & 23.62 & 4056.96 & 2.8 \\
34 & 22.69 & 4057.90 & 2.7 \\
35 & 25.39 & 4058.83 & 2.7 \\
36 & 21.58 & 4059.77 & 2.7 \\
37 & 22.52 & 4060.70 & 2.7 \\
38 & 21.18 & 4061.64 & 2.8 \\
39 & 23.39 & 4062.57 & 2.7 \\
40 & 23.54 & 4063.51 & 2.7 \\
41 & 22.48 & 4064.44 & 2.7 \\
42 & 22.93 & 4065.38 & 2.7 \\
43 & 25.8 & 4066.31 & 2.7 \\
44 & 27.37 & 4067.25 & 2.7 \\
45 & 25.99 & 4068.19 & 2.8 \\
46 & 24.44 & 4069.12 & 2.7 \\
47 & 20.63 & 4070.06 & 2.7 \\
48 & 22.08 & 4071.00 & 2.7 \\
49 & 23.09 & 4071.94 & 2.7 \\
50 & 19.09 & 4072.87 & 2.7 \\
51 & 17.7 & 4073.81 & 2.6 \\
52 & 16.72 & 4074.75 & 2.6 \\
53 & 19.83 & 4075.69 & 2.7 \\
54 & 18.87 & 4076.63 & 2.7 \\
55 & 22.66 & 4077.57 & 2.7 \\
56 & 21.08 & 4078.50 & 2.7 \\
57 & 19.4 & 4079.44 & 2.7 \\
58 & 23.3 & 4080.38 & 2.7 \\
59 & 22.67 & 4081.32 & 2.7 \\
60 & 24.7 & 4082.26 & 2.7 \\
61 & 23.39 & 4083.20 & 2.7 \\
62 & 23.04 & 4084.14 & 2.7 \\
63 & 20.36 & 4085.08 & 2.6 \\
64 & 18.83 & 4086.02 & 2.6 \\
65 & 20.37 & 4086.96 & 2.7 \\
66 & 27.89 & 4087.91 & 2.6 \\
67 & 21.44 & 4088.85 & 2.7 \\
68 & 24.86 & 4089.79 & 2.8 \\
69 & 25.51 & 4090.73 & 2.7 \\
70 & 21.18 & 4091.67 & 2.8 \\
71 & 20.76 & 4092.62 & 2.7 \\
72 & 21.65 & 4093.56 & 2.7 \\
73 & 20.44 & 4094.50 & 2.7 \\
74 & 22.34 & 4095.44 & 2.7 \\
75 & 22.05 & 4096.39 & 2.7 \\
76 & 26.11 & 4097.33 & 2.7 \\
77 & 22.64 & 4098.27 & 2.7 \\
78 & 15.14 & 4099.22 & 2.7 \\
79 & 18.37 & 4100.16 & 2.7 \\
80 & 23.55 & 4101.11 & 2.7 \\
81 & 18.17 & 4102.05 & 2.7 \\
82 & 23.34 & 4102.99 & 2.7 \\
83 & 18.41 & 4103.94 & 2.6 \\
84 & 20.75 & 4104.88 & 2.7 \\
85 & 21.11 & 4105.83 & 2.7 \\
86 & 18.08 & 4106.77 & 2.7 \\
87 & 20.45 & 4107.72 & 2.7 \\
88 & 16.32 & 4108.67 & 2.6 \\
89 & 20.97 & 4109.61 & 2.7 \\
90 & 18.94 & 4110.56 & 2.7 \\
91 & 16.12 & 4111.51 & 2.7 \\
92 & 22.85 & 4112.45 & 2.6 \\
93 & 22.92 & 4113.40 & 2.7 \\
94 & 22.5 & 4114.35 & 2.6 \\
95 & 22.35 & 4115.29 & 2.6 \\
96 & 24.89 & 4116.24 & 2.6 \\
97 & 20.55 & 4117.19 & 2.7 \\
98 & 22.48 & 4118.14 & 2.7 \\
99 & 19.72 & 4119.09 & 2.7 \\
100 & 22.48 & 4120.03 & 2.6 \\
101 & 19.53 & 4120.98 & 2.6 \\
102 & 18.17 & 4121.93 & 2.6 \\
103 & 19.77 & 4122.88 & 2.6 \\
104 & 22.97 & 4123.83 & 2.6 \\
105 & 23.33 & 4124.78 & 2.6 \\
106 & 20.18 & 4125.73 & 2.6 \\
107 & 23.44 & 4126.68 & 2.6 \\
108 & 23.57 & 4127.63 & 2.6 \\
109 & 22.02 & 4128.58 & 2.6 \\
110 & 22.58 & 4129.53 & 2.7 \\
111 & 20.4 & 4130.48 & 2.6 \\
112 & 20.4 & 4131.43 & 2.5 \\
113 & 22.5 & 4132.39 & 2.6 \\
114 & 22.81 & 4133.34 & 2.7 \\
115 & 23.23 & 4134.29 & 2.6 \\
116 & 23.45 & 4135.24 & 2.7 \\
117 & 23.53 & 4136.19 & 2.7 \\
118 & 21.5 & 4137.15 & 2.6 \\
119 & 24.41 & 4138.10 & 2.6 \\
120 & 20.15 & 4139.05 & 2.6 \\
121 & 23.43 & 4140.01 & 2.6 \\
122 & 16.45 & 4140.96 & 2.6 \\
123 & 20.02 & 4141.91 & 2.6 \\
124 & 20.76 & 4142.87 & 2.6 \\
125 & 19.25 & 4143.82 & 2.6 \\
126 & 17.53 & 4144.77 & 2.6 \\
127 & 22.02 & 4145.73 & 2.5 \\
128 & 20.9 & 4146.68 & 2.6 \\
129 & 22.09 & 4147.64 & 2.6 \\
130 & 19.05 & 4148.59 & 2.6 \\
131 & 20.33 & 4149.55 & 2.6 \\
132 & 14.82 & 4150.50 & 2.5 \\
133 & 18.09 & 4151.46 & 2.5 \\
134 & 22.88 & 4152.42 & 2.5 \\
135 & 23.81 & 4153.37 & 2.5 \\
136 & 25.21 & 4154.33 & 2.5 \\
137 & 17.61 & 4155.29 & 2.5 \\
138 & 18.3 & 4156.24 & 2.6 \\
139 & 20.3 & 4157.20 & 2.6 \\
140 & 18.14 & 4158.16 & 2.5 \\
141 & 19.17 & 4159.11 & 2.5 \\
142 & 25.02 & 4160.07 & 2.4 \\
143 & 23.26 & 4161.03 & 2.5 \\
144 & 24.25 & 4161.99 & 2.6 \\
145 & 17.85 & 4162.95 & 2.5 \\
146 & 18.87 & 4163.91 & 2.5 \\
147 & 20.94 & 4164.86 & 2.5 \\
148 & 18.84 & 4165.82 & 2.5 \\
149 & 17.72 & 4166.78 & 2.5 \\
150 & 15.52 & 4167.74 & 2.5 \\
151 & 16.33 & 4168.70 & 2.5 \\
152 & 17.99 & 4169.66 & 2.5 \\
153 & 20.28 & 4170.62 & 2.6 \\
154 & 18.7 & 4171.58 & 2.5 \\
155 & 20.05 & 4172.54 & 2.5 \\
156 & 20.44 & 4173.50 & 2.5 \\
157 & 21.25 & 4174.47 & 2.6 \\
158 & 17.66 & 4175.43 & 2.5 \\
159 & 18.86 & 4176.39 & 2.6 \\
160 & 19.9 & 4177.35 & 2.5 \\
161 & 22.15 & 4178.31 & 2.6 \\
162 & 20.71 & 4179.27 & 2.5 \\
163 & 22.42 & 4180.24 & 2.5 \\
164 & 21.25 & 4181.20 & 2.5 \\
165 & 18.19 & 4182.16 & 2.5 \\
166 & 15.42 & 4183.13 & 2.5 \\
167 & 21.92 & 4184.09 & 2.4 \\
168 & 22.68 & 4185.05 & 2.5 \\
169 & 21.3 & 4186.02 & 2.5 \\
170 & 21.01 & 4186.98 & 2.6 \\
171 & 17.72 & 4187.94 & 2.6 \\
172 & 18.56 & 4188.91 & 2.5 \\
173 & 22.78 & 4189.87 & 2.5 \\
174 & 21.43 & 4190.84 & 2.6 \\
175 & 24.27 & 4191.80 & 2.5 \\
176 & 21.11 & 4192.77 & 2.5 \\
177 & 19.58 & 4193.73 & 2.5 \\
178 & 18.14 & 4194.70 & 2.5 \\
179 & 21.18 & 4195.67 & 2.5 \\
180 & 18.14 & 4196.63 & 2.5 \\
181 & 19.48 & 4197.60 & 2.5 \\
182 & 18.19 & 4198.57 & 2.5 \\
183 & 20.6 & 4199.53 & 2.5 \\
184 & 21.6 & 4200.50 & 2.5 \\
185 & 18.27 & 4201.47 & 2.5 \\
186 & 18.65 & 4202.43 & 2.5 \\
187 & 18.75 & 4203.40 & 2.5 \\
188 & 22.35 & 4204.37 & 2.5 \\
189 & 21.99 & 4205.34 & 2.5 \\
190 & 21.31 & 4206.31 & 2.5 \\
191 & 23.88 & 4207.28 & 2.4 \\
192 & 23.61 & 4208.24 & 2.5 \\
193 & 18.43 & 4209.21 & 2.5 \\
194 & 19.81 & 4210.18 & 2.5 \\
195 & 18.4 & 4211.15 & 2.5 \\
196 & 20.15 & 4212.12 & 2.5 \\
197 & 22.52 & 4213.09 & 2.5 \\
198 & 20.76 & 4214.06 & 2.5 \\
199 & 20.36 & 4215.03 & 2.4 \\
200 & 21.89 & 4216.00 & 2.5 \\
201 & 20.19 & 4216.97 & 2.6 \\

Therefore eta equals 203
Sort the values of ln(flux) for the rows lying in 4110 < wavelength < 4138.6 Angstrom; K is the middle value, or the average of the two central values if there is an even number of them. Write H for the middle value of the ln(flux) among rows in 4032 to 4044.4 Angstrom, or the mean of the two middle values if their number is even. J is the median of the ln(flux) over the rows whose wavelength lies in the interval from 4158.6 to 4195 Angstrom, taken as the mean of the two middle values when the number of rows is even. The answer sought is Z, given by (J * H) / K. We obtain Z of 3.00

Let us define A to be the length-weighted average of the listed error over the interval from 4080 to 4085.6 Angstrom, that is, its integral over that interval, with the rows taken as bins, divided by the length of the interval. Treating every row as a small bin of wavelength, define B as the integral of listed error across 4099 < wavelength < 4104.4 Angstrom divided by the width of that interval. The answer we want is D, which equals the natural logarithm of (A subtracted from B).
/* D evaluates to -7.0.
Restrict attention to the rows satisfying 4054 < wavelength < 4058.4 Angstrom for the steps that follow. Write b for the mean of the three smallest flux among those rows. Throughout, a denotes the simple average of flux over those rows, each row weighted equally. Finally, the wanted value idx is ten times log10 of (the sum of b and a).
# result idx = 16.2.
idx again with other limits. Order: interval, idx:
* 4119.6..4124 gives 16.0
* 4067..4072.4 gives 16.6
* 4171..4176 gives 15.8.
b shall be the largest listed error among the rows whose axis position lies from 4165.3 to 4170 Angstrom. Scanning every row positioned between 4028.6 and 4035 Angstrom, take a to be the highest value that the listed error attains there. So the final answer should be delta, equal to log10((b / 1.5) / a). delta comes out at -0.23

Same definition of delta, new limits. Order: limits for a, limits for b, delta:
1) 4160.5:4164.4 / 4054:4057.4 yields -0.14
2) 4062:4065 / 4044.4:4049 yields -0.16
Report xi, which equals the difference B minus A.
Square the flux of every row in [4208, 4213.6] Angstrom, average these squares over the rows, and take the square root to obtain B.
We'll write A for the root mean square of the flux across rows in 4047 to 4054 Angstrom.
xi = -1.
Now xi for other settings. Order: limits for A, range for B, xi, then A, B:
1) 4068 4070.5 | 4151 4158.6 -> -3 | 23.8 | 20.7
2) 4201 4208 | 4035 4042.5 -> 3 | 20.8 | 24.0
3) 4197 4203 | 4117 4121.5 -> 1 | 19.5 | 21.0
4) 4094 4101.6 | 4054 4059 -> 1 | 21.6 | 22.3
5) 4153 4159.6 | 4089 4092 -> 3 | 20.5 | 23.9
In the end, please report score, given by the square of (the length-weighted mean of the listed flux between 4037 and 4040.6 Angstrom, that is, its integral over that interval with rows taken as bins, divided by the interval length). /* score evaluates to 557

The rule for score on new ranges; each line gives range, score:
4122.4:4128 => 492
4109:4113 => 387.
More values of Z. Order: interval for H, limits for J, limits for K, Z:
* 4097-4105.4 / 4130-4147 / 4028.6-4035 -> 3.12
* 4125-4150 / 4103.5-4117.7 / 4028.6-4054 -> 3.09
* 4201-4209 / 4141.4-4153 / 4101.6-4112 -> 3.14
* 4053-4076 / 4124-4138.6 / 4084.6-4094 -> 3.18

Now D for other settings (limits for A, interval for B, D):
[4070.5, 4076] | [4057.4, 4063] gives -3.0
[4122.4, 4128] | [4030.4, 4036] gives -1.7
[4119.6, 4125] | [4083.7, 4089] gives -3.1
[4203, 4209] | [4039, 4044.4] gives -1.5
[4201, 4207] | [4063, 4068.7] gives -1.5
